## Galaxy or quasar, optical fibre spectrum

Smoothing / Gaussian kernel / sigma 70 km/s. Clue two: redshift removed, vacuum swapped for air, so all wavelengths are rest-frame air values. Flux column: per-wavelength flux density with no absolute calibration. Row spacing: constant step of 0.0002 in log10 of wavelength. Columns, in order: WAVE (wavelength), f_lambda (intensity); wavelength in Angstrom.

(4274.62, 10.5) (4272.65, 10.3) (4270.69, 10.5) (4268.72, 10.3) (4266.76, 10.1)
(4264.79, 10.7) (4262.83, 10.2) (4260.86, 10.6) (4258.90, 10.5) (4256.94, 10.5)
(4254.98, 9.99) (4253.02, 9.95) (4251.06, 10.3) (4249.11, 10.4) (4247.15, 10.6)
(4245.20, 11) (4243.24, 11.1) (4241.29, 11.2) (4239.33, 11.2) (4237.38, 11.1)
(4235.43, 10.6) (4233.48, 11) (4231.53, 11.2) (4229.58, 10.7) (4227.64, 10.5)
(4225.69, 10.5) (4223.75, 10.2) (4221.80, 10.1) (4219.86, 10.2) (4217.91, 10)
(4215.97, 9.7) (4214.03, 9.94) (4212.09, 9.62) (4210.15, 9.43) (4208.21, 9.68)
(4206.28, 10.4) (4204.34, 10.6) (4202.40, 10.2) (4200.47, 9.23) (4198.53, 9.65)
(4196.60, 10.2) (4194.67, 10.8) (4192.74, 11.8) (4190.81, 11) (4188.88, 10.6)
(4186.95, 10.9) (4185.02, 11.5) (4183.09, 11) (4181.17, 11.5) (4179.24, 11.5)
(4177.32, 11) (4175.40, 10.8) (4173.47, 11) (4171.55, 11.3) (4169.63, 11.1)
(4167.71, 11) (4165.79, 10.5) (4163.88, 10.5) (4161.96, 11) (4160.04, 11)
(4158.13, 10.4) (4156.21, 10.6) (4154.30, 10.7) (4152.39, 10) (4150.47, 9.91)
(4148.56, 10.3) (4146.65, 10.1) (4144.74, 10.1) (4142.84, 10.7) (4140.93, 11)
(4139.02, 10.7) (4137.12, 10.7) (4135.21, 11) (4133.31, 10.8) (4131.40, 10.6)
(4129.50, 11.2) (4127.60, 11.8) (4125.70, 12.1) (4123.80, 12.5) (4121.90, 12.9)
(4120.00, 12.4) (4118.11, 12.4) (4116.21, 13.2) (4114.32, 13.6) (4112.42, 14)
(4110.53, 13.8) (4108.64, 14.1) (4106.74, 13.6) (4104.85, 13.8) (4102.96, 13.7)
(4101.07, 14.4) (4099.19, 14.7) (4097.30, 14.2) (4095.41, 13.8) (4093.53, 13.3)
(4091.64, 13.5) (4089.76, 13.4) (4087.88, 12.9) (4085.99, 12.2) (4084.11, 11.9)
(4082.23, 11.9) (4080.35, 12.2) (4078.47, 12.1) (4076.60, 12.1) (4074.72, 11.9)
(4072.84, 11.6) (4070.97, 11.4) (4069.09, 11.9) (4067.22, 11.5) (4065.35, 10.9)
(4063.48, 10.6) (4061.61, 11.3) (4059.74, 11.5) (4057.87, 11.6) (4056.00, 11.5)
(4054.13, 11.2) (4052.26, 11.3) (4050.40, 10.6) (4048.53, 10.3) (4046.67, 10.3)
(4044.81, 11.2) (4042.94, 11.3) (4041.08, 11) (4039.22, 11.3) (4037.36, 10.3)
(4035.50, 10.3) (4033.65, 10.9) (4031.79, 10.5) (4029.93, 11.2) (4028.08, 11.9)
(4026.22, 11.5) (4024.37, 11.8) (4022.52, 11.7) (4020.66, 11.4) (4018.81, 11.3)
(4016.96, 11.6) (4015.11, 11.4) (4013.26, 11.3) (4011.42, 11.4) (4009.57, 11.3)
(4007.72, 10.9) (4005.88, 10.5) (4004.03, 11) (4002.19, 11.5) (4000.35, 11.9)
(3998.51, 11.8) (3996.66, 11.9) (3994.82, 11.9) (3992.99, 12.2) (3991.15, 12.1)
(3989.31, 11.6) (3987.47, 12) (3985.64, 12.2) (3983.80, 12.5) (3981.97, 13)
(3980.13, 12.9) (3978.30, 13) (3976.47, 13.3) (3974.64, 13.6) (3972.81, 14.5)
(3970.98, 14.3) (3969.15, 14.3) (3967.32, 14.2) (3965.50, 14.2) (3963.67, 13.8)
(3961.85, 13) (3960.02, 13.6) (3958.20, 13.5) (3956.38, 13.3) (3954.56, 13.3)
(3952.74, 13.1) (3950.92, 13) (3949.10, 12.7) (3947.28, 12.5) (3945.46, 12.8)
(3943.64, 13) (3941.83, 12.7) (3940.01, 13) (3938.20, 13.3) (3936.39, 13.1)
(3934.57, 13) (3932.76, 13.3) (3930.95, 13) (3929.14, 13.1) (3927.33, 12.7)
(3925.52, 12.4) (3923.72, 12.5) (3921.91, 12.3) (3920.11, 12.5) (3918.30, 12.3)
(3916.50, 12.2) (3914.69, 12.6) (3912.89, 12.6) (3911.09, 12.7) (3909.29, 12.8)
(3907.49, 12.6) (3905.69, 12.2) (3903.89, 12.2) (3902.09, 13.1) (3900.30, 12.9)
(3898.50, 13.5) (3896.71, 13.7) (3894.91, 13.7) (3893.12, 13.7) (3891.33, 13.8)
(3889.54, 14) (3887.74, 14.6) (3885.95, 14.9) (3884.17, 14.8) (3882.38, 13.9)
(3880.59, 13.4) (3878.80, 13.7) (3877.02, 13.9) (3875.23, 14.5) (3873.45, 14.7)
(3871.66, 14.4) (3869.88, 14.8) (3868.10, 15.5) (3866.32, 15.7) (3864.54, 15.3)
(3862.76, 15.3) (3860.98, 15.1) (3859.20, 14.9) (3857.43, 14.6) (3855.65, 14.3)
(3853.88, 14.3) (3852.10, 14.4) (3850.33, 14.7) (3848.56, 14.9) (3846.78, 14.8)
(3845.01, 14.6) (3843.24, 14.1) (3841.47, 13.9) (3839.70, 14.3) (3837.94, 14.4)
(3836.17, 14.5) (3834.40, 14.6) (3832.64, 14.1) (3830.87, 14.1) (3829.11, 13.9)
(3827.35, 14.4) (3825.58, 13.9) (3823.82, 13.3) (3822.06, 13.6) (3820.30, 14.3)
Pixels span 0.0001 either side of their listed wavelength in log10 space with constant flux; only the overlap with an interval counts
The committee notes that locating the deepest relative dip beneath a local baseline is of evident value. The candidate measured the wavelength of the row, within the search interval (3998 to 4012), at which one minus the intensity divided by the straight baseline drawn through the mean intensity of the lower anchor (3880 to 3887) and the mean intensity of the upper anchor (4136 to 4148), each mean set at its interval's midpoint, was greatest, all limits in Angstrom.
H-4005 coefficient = 4005.88 Angstrom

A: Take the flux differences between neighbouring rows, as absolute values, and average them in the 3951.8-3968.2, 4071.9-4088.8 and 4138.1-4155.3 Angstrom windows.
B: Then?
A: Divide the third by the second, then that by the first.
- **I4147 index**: 5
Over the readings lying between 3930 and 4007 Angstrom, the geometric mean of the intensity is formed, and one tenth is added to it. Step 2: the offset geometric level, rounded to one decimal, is 12.9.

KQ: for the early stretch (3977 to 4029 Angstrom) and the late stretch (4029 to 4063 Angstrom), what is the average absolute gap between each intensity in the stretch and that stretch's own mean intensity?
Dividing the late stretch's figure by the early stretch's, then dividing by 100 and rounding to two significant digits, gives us 0.0089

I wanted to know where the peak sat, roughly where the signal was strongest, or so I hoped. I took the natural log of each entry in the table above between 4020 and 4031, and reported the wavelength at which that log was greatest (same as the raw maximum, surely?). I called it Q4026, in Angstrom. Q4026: 4028.08 Angstrom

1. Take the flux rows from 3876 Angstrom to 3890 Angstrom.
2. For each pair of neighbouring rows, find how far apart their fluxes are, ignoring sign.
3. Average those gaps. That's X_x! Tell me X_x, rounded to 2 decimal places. 0.41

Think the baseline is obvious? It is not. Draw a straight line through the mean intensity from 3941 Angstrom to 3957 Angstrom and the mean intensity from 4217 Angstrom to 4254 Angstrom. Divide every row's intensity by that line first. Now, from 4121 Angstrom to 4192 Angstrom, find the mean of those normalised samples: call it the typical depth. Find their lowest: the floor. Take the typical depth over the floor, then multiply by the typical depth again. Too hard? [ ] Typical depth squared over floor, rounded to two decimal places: 1.08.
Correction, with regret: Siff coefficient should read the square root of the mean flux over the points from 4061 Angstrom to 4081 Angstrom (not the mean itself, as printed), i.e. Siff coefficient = 3.40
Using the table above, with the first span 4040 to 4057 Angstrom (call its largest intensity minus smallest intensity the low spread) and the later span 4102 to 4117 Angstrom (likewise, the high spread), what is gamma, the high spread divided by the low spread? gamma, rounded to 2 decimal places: 0.75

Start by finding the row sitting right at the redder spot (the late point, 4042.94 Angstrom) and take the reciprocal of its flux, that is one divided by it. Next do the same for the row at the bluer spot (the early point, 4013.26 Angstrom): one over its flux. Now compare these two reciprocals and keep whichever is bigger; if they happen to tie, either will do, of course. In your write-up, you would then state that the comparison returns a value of 0.088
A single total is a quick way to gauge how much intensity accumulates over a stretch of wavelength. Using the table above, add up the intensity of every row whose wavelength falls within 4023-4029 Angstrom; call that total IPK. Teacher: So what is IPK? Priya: 35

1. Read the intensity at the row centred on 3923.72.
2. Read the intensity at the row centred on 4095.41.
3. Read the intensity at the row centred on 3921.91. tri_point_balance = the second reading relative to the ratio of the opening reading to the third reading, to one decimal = 13.6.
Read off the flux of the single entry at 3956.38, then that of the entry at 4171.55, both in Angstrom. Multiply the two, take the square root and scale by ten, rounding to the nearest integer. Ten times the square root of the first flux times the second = 123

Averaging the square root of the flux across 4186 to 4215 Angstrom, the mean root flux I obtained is 3.2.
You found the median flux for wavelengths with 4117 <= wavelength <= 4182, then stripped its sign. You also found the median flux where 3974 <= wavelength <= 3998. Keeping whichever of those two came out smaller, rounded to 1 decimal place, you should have 11.0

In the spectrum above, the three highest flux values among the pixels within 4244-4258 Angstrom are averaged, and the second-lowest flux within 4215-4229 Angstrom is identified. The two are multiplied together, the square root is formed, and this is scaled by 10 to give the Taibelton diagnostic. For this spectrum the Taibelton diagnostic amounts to 103.4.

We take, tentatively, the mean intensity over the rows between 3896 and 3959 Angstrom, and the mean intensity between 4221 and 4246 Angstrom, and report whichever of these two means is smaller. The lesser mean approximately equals 10.8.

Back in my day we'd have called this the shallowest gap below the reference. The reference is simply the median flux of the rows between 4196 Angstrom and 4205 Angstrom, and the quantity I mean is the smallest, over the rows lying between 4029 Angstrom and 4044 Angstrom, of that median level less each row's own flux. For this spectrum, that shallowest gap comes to -1.1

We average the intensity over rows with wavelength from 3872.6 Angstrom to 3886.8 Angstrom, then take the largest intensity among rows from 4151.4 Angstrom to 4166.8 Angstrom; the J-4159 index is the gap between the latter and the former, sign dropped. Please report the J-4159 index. 3.2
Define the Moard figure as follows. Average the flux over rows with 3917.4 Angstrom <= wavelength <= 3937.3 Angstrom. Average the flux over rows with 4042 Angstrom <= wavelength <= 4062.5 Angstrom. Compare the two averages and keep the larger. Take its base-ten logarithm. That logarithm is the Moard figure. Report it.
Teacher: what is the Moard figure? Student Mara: 1.11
